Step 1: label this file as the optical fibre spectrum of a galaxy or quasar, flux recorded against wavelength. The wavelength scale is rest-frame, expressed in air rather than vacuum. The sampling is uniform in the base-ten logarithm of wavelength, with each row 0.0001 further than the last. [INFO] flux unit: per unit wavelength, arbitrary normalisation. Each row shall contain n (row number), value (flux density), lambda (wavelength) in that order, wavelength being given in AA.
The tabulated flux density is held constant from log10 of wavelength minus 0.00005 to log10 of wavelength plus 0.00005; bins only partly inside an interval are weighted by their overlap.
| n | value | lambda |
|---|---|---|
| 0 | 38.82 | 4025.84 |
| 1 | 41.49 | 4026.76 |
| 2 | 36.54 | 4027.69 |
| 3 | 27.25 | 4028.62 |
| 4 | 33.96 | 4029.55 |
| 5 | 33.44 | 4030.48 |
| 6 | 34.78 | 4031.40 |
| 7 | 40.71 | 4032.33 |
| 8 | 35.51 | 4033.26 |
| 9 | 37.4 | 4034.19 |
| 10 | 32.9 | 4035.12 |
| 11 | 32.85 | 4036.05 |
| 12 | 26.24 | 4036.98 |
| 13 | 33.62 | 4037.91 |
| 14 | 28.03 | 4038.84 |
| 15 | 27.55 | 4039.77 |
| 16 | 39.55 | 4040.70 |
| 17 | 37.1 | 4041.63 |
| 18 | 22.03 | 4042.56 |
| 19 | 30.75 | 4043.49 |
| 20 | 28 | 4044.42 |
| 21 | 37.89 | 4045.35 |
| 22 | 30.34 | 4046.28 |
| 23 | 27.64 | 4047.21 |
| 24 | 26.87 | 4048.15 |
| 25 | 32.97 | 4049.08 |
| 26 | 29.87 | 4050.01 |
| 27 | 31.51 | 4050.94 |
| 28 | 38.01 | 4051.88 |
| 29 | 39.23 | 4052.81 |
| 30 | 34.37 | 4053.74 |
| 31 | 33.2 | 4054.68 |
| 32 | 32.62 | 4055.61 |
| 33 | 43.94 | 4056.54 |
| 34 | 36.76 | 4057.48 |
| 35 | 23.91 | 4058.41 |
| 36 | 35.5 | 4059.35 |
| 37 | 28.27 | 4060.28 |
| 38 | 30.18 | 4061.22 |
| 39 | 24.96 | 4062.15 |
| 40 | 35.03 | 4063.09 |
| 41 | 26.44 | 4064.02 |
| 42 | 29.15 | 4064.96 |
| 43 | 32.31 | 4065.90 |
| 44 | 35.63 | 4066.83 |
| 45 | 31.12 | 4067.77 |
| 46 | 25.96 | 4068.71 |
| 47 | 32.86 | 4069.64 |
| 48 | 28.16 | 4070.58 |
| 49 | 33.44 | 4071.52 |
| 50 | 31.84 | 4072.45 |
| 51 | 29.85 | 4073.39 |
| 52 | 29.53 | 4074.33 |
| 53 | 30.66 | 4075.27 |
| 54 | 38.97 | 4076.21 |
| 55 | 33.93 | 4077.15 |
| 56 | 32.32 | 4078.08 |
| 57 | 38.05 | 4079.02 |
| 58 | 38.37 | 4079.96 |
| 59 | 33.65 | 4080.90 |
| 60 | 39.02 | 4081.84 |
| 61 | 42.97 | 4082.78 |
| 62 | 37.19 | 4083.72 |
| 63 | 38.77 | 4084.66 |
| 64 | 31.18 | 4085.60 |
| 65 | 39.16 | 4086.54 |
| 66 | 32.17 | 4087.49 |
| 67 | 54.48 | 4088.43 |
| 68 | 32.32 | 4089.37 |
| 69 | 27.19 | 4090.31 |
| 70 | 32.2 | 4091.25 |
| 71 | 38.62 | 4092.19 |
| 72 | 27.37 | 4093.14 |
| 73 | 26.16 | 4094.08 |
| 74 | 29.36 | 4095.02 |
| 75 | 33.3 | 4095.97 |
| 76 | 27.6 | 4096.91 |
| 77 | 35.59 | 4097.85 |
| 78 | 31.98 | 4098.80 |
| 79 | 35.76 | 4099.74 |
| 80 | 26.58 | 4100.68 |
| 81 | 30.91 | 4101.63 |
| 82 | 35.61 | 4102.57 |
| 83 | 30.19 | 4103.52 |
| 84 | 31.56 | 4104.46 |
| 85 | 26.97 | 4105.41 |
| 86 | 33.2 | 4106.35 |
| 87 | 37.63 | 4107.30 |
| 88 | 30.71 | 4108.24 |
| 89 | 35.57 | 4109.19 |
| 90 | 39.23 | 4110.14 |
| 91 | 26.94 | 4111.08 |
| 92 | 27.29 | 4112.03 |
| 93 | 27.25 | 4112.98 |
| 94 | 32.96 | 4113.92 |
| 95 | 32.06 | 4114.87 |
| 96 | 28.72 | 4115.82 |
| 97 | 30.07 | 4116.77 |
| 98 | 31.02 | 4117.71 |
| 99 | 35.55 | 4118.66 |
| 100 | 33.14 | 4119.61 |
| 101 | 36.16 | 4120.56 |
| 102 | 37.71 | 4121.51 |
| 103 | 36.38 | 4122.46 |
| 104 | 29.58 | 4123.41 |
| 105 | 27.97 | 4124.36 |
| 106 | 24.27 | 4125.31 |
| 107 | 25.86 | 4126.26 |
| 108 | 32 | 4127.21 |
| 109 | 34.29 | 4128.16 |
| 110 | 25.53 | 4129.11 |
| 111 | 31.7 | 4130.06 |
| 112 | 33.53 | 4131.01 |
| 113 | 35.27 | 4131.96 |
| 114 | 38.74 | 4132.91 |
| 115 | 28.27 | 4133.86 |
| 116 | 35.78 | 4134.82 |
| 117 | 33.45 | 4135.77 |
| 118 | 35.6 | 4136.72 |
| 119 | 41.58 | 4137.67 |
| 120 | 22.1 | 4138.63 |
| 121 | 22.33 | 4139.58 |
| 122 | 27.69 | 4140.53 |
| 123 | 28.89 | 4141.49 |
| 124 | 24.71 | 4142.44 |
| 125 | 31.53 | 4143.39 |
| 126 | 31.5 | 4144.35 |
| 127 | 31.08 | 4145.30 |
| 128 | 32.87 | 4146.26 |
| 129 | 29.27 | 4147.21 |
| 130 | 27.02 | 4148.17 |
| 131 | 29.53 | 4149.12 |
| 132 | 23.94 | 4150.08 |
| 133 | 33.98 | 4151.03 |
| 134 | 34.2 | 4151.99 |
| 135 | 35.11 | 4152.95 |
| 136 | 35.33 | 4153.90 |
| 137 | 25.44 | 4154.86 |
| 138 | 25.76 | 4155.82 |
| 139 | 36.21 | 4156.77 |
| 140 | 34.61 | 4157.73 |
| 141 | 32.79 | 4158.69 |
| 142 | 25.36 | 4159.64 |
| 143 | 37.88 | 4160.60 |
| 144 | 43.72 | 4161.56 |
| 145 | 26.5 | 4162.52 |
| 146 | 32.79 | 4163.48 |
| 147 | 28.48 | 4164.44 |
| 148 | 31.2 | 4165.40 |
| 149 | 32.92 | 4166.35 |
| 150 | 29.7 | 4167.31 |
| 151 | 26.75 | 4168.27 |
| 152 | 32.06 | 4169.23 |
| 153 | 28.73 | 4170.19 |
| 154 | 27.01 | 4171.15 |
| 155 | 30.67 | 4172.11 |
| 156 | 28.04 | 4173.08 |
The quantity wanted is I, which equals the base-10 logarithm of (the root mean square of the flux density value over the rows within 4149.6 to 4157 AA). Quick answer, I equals 1.50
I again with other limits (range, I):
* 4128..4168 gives 1.50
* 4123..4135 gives 1.50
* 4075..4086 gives 1.56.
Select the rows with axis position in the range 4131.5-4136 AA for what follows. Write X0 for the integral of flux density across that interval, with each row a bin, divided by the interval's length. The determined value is 34.3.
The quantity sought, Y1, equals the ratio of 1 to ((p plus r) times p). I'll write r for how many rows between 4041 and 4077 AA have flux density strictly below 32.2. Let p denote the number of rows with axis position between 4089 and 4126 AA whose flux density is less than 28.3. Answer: 0.00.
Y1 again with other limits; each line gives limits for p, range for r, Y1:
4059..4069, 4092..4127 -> 0.01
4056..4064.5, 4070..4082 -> 0.03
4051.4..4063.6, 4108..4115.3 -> 0.04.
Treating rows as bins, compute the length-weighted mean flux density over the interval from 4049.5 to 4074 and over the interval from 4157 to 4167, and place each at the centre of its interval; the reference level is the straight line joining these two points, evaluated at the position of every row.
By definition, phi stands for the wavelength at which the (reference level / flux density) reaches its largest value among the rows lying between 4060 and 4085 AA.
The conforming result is 4062.15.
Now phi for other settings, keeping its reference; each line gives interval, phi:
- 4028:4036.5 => 4028.62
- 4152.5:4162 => 4159.64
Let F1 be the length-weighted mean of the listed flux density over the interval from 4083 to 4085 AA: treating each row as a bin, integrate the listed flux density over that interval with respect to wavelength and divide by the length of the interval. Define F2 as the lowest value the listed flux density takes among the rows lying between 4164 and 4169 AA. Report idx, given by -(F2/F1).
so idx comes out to -0.69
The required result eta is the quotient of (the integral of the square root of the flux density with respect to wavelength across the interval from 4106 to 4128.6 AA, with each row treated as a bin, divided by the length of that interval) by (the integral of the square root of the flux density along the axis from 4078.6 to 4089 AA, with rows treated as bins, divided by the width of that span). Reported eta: 0.91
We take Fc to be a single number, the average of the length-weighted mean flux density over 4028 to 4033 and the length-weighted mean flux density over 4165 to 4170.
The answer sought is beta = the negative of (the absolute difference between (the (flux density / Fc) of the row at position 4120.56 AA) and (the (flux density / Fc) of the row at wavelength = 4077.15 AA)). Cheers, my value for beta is -0.07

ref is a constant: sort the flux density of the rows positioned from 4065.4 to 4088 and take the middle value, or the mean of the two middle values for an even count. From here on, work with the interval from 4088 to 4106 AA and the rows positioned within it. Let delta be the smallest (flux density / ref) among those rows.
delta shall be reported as 0.79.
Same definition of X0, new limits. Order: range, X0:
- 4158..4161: 32.1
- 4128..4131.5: 31.0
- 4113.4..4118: 31.0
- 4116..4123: 34.0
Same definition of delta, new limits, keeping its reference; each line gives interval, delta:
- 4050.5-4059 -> 0.72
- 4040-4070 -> 0.66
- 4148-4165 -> 0.72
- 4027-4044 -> 0.66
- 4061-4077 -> 0.75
